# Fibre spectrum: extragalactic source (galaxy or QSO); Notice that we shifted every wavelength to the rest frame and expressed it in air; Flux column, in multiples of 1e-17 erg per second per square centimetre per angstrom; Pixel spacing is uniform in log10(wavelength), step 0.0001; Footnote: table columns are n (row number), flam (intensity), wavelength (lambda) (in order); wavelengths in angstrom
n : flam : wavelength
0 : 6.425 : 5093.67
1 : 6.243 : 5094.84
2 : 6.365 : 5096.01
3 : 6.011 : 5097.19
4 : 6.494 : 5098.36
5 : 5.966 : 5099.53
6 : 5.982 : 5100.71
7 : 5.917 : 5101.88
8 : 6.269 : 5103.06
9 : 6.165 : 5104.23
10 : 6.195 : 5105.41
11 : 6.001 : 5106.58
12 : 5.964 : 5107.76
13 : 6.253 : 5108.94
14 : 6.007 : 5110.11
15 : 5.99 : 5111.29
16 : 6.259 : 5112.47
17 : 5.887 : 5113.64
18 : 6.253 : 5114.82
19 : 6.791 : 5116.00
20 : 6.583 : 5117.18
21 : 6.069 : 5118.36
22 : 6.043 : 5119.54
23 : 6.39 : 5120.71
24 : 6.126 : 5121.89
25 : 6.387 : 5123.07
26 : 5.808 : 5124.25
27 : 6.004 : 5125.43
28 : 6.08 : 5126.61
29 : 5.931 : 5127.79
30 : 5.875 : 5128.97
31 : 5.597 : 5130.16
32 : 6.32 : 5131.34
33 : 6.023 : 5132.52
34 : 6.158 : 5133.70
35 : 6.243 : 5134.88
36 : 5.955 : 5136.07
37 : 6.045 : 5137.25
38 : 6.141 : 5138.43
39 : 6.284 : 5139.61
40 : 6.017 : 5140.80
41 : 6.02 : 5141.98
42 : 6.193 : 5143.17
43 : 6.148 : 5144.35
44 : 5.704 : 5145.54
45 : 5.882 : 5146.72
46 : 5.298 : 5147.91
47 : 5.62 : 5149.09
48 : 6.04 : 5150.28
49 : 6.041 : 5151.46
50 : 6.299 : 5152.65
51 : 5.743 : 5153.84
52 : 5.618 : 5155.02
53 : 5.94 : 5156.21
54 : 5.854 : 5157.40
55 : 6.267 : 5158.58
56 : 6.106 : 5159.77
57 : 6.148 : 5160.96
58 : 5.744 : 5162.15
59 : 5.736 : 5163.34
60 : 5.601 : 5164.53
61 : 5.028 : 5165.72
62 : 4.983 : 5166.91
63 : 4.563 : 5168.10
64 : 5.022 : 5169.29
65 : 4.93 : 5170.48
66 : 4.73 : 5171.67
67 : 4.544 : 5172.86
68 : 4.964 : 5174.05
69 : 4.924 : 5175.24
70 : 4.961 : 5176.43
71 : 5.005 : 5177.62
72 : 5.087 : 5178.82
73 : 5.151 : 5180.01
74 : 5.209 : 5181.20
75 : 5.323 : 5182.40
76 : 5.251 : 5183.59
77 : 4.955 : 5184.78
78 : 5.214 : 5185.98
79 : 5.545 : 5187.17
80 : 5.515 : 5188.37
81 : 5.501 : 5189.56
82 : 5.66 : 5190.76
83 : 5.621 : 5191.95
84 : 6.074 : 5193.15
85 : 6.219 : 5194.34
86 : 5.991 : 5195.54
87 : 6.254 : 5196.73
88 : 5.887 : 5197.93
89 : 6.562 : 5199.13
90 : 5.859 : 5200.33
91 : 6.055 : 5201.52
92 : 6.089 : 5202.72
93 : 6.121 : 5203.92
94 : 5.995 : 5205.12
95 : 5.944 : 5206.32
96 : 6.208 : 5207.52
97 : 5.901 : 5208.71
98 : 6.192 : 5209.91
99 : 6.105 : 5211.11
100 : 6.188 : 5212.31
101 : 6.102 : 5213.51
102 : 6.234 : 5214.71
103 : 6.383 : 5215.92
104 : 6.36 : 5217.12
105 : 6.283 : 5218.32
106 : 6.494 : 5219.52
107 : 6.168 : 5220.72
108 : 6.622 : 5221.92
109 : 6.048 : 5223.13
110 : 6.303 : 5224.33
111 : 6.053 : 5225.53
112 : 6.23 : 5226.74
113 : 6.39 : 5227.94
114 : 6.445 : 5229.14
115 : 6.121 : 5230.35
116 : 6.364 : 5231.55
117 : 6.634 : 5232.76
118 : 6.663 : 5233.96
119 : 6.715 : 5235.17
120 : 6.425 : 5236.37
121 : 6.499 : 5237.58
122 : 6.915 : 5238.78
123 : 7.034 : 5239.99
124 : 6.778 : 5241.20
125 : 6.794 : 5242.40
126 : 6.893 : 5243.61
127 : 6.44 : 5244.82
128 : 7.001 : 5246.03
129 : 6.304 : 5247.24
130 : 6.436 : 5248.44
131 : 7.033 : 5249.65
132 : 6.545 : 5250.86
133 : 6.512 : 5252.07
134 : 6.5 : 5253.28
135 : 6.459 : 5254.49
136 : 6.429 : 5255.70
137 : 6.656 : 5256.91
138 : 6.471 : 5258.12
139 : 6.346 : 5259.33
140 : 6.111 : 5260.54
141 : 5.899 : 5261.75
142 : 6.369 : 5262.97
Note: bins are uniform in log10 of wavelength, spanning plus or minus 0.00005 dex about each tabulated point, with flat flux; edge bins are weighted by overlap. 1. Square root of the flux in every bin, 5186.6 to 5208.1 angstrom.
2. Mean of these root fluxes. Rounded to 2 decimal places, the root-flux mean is 2.44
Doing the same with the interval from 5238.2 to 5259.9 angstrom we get 2.58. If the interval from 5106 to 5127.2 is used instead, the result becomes 2.48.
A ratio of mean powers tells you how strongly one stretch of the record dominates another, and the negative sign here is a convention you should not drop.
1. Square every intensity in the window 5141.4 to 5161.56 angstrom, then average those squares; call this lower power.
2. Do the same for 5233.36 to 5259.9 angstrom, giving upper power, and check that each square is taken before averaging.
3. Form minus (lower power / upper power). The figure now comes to -0.80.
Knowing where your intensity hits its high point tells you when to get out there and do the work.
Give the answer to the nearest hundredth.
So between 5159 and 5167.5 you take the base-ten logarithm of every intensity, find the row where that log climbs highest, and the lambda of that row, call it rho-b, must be 5160.96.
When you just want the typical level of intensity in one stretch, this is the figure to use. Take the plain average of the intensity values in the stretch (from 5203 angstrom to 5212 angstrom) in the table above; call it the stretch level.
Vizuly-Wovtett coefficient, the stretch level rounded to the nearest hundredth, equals 6.07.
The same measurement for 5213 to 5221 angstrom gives 6.29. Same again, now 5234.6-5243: 6.74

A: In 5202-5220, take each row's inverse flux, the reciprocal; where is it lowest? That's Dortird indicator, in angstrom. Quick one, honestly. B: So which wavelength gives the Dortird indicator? 5219.52 angstrom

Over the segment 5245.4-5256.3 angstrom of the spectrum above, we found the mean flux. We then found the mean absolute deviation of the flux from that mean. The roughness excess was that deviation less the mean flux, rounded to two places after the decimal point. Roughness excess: -6.39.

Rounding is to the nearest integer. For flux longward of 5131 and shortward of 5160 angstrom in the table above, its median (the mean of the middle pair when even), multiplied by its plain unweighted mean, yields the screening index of 36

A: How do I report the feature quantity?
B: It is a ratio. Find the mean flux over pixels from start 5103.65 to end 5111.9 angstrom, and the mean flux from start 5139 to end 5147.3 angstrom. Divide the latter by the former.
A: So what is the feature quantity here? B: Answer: 0.99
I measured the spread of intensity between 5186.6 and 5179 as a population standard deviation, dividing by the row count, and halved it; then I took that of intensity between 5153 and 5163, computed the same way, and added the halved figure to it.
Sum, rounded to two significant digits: 0.27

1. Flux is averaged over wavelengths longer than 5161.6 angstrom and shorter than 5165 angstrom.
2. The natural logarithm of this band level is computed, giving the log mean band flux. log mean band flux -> 1.74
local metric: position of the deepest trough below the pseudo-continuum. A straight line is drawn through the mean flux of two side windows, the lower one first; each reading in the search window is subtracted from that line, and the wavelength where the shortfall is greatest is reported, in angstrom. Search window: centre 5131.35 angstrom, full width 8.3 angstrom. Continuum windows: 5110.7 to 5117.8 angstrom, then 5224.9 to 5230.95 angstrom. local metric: 5130.16 angstrom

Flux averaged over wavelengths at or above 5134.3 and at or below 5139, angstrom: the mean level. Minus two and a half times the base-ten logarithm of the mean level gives -1.96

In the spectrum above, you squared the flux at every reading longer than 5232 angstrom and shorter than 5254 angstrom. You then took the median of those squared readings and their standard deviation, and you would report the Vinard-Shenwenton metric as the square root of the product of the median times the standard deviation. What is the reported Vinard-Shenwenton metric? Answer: 12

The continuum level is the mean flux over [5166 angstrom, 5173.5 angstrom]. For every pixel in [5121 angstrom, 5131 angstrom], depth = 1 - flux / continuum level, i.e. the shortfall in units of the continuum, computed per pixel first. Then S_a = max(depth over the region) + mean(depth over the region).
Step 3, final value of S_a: -0.41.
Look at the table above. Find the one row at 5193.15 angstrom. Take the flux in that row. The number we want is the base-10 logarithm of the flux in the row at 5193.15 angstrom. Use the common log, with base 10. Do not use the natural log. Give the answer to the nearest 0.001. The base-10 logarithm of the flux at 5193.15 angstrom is 0.783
